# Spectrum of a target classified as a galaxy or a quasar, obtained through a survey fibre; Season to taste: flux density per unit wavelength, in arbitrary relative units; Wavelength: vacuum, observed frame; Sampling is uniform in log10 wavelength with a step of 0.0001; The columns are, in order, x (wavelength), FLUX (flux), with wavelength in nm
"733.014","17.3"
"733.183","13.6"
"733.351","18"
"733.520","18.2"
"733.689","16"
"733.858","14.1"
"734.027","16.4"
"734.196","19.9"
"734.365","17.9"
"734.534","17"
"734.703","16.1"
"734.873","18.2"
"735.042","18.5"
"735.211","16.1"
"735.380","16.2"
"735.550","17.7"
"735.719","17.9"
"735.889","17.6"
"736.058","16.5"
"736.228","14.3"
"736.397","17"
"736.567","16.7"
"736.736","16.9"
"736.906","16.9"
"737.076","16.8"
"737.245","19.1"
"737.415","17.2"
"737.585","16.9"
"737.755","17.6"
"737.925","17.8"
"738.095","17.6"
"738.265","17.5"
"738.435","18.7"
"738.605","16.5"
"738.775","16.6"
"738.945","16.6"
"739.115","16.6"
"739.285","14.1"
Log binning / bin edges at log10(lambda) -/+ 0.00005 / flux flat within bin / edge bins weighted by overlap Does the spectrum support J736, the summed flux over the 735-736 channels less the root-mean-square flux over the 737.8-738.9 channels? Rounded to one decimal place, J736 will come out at 86.5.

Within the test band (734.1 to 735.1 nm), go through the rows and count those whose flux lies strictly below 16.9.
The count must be 1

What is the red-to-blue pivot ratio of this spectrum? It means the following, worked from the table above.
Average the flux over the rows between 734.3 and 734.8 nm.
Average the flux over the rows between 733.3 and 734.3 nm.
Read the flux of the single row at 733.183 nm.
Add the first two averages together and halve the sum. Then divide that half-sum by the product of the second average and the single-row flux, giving 0.073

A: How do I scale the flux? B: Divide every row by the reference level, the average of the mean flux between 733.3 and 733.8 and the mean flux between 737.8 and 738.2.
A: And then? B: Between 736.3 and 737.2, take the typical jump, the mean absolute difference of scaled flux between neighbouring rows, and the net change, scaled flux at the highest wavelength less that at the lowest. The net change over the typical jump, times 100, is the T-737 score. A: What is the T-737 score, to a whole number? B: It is -133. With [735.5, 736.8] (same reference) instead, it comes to -80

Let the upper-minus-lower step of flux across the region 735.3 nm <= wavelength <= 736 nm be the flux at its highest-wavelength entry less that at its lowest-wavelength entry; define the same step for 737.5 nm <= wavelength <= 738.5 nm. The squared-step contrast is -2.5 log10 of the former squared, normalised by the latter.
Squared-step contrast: -0.1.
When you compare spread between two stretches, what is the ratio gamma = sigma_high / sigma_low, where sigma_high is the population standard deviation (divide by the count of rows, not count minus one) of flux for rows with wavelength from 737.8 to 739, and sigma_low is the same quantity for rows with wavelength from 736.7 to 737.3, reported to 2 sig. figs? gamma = 0.78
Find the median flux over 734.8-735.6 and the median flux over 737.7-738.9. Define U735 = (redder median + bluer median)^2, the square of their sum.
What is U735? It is 1246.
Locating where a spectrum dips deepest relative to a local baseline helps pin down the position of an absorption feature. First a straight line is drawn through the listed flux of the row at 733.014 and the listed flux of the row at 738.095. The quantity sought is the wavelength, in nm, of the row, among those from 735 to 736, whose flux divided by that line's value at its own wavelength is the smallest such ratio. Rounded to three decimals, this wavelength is 735.211 nm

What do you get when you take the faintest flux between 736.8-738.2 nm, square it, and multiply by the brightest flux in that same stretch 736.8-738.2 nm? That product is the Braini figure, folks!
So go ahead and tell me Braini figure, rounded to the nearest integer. 5391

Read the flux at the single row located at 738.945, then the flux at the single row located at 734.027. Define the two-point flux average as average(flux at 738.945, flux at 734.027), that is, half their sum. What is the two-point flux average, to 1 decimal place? 16.5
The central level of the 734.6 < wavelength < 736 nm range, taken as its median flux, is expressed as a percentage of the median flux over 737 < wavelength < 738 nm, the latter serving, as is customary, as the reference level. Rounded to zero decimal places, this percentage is 101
